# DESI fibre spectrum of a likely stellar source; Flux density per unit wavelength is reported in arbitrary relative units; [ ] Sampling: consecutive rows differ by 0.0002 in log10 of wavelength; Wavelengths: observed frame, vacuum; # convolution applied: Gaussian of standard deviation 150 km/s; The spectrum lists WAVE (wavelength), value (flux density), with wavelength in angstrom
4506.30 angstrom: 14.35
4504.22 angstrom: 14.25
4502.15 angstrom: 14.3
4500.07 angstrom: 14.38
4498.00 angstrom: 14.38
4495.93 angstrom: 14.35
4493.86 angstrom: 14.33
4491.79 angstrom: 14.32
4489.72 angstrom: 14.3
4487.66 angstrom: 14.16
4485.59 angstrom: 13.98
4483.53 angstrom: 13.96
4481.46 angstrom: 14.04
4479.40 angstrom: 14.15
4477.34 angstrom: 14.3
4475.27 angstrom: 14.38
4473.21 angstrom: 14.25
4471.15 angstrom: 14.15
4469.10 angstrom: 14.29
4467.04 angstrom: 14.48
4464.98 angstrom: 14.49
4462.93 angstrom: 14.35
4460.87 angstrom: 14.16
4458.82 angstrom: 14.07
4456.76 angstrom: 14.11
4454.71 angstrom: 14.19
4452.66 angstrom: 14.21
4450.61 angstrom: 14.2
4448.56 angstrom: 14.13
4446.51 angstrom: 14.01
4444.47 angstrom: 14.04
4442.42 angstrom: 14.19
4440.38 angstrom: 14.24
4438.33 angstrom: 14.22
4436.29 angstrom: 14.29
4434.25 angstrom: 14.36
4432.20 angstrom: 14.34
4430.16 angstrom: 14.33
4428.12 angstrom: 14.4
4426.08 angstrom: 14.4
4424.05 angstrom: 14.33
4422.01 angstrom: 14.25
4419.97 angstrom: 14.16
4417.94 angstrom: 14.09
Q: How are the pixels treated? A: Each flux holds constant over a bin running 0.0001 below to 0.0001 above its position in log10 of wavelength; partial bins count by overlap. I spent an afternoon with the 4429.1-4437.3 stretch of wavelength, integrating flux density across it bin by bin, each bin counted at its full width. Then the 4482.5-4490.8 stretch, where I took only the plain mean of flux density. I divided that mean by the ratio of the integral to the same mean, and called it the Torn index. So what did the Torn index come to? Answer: 1.70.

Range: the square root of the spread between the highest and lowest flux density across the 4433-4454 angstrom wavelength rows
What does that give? 0.59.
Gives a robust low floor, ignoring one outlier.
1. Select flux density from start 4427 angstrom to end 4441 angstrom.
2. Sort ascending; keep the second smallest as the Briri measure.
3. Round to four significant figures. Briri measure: 14.24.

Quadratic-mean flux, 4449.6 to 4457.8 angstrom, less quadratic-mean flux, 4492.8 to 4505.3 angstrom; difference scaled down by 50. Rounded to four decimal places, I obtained -0.0031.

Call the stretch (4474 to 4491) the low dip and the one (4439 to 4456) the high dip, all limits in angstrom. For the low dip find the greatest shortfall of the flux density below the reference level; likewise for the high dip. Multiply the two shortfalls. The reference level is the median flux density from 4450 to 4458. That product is 0.043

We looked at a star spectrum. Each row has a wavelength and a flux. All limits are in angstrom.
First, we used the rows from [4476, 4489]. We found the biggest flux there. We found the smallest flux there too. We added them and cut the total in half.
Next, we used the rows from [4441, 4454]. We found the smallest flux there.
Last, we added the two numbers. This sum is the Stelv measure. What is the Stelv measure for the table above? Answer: 28.1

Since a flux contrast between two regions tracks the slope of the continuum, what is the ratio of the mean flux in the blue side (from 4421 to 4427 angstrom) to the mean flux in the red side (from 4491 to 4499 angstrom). 1.00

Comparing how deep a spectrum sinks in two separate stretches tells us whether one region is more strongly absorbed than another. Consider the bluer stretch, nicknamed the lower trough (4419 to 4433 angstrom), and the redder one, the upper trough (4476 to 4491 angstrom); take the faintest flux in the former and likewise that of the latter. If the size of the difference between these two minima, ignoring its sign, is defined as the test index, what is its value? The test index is 0.20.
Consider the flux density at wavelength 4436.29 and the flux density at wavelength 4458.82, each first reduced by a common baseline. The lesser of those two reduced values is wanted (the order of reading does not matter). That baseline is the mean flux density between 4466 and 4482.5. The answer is -0.18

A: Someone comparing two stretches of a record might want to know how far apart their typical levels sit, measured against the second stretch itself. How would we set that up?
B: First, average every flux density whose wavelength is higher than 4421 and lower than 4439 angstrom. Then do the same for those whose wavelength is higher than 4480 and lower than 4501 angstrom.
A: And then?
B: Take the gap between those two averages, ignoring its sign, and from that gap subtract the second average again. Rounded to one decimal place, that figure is -14.1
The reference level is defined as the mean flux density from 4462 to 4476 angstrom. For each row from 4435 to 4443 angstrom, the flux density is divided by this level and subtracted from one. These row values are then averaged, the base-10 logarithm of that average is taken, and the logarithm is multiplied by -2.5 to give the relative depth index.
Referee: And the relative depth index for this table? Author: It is 5.3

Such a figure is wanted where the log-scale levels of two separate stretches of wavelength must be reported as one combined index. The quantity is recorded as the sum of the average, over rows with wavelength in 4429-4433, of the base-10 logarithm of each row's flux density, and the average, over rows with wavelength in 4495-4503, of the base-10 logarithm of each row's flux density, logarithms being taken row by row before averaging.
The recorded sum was 2.313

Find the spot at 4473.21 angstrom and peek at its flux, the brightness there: 14.25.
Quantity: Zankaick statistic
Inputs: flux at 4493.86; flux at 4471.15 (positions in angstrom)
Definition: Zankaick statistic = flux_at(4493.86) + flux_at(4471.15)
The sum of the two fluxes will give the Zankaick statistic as 28.5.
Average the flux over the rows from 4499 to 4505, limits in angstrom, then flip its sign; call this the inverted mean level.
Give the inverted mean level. -14.3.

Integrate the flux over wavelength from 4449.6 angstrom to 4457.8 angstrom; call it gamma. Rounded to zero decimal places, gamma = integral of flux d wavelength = 116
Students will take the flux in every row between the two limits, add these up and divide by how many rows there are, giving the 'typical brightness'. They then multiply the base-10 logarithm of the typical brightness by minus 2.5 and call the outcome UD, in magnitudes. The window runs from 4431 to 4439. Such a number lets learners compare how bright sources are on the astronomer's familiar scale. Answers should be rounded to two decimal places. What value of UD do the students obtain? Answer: -2.89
